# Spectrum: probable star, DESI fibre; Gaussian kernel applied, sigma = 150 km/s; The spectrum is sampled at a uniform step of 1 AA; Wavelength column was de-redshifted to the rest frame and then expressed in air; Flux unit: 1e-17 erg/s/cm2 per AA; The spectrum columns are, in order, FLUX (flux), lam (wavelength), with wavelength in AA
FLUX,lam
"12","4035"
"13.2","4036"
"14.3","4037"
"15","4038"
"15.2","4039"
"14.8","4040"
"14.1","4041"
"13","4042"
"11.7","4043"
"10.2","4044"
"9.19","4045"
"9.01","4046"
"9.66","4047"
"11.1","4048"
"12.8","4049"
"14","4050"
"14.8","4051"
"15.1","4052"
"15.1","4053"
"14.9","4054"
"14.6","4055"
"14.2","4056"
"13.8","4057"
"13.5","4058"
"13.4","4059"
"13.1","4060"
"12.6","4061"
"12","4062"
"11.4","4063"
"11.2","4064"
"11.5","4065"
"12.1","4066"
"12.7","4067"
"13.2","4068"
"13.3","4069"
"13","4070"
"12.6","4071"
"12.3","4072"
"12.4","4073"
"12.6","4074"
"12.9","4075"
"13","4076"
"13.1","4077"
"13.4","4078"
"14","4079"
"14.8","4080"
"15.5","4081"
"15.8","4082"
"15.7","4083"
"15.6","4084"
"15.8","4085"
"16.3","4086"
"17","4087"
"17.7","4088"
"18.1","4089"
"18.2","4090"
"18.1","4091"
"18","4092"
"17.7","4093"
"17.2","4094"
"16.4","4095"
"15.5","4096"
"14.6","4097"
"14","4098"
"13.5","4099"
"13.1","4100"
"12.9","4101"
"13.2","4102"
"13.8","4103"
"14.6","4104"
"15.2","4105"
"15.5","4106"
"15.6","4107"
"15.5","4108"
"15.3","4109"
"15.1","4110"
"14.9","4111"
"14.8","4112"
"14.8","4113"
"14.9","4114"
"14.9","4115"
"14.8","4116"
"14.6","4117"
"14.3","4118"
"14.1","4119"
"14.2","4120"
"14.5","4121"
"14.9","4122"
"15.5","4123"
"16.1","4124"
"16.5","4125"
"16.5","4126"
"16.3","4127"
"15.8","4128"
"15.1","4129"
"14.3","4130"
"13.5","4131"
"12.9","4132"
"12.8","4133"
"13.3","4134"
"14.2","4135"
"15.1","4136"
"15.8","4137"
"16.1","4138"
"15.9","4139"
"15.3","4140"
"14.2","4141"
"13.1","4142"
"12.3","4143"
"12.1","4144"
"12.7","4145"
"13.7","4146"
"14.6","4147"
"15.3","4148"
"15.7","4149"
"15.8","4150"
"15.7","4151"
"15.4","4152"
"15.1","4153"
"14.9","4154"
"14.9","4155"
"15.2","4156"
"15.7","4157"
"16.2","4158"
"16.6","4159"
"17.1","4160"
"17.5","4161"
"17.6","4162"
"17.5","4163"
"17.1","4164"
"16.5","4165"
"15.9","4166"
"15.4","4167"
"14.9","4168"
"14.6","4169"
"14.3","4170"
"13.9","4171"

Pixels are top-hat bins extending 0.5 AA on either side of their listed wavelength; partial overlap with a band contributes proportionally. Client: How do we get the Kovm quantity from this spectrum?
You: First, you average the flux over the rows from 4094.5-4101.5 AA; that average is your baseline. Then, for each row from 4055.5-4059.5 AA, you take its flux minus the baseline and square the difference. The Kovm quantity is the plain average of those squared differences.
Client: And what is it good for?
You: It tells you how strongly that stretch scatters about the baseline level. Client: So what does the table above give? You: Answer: 0.41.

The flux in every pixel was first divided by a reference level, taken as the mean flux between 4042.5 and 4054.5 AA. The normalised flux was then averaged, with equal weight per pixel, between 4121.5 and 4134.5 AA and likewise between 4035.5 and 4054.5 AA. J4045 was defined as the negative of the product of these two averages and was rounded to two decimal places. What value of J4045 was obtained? -1.28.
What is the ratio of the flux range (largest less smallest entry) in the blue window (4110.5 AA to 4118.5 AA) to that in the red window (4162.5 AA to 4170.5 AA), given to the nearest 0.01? 0.19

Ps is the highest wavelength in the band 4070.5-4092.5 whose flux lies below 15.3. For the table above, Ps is 4080 AA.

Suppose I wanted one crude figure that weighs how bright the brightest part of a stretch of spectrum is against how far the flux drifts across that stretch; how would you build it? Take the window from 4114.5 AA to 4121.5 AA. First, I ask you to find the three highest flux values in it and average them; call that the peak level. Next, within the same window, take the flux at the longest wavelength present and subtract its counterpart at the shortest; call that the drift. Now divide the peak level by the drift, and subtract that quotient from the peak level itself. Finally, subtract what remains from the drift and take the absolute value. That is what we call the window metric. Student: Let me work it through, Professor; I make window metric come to 52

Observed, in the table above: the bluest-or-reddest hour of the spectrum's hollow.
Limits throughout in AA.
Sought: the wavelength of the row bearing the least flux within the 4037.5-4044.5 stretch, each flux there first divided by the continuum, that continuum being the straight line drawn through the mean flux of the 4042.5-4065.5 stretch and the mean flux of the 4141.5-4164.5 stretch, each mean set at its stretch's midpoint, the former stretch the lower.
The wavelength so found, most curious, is 4044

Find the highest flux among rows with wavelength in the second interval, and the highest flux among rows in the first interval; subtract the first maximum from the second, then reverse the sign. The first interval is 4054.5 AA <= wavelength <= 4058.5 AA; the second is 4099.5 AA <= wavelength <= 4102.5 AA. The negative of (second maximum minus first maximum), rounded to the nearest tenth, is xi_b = 1.4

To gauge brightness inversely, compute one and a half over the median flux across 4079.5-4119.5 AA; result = 0.098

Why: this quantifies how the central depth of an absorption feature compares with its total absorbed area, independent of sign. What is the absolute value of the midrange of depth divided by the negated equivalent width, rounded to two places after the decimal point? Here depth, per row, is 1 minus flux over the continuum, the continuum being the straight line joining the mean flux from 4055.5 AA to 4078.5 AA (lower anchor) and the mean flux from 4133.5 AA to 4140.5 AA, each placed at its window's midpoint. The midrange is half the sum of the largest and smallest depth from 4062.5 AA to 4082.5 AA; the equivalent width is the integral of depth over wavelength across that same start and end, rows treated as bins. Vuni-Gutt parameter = 0.27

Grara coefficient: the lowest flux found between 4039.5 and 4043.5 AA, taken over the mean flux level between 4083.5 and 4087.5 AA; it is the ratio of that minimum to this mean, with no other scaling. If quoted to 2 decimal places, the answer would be 0.72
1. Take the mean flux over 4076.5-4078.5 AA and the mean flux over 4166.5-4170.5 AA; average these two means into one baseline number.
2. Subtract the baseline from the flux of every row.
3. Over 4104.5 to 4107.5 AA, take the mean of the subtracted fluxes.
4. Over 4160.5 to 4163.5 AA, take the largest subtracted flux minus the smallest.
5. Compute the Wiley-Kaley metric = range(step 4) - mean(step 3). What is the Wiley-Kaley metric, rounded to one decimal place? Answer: -1.3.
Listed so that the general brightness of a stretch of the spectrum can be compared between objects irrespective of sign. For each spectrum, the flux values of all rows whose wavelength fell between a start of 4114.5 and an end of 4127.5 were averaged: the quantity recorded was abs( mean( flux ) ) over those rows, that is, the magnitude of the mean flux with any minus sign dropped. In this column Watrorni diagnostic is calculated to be 15.2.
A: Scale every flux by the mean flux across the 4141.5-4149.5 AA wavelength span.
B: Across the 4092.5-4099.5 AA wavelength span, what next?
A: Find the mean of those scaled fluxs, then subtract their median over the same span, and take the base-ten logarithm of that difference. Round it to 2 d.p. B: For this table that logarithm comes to -2.38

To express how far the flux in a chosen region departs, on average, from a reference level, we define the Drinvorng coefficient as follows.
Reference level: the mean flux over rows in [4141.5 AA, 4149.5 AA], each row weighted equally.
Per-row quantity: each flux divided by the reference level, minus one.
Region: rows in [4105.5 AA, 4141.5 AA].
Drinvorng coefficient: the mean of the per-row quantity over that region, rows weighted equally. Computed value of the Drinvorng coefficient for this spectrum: 0.09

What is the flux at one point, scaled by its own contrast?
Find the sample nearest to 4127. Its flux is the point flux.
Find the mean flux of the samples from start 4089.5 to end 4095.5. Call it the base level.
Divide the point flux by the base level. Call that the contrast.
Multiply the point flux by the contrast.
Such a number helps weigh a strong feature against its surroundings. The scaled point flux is 15.1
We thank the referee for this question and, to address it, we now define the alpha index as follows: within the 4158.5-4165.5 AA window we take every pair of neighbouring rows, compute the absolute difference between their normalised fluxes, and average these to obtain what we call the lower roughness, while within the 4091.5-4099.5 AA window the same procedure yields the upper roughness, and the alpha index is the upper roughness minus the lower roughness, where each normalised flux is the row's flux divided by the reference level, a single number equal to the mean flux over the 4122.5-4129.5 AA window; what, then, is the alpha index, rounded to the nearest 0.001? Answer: 0.018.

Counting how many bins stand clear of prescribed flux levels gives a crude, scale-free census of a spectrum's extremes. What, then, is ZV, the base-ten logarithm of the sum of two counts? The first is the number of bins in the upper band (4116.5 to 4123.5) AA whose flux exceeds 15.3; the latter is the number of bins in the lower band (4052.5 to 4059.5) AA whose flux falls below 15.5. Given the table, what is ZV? 0.90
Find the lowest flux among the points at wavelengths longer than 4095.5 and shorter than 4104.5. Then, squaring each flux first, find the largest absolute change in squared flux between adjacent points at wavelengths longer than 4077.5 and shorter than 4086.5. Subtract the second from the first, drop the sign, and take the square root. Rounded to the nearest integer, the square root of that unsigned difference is 3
